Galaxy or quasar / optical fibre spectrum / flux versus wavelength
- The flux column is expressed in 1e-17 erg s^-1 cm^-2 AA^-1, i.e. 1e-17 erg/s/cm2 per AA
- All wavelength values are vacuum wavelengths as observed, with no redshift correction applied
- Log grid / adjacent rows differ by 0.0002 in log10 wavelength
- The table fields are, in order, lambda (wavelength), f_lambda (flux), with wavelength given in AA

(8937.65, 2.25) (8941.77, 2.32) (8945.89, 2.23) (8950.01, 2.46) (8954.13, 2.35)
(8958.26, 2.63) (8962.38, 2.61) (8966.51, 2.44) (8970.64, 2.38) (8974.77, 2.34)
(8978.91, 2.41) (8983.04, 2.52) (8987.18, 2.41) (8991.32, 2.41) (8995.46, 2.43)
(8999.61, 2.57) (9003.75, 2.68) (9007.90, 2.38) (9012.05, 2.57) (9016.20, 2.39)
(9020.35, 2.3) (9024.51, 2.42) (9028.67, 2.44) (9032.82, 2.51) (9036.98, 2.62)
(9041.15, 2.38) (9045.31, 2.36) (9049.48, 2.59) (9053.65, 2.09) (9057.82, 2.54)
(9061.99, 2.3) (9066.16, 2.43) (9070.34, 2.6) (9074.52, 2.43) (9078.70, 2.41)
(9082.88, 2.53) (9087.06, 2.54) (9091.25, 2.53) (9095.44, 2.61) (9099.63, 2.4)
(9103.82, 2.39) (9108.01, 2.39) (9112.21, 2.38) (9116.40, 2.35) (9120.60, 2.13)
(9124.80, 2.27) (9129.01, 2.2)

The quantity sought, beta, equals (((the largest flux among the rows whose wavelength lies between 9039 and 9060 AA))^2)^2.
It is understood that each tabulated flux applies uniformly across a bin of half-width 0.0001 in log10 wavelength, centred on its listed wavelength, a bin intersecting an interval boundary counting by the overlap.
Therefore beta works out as 45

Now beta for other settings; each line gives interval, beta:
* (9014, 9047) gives 47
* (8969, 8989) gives 40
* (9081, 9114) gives 46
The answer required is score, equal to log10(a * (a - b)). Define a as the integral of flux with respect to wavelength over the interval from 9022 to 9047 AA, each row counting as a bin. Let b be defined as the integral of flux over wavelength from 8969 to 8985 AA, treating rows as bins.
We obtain 3.1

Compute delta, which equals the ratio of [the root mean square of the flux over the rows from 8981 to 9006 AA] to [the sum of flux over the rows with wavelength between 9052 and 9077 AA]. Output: 0.174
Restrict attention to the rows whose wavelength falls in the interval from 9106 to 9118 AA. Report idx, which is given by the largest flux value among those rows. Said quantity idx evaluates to 2.39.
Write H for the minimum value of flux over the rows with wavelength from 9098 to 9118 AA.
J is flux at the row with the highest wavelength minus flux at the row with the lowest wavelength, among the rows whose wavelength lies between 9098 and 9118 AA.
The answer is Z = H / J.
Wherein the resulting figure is -47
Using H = 2.35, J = -0.05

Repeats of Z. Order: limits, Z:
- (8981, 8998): -27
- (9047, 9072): 209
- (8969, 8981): 78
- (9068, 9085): -34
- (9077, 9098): 12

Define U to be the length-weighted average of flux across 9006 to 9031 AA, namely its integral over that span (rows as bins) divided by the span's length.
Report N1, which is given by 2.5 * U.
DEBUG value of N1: 6.0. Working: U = 2.42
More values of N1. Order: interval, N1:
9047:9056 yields 5.9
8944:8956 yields 5.9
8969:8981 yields 5.9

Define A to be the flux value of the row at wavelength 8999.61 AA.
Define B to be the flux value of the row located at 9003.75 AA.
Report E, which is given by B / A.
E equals 1.04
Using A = 2.57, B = 2.68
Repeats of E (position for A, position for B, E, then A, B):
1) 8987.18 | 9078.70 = 1.00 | 2.41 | 2.41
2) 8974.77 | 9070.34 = 1.11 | 2.34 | 2.6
